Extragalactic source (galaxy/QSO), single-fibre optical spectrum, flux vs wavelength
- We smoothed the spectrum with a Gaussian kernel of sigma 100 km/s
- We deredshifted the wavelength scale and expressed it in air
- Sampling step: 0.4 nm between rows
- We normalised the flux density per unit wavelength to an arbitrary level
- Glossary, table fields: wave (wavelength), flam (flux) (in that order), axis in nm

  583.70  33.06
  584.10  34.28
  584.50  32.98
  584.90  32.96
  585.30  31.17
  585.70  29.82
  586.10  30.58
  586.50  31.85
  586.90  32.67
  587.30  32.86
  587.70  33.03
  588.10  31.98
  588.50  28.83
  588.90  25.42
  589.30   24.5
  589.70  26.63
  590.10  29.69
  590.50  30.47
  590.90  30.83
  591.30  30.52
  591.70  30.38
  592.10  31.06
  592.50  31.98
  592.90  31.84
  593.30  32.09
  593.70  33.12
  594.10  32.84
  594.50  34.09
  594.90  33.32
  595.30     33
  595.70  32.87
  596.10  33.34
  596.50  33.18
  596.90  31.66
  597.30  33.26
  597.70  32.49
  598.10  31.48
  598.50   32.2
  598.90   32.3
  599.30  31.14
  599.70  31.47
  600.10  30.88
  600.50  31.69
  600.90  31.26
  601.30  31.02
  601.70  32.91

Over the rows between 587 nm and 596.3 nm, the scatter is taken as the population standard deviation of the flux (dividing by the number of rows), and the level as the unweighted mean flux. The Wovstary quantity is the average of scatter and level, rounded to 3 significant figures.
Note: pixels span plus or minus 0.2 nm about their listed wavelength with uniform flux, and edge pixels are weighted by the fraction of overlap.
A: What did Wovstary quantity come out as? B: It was 16.8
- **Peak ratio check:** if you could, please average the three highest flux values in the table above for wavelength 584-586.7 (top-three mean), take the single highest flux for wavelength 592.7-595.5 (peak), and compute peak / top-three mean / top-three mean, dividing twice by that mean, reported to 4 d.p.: 0.0305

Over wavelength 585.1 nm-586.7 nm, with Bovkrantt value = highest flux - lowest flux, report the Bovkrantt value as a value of 2.0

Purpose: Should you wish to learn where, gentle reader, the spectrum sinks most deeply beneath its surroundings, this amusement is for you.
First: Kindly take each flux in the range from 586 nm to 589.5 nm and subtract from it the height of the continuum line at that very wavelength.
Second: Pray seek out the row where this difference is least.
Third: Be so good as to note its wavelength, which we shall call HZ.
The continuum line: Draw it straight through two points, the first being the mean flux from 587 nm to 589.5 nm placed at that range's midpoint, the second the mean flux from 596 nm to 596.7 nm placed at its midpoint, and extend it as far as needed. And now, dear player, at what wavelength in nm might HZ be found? 589.30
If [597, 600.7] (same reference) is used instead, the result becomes 600.10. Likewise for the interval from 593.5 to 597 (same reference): 596.90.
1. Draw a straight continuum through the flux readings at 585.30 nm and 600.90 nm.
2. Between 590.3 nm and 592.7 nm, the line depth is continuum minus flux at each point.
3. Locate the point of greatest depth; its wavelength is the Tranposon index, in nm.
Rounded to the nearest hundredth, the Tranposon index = 591.70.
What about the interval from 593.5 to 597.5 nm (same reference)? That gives 596.90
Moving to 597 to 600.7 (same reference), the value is 600.10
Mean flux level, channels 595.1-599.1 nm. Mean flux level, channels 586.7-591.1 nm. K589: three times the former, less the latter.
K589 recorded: 68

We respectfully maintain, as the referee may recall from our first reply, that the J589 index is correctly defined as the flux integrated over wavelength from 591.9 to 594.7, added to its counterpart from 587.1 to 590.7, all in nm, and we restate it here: 196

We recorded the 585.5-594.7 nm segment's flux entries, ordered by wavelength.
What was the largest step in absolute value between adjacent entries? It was 3.4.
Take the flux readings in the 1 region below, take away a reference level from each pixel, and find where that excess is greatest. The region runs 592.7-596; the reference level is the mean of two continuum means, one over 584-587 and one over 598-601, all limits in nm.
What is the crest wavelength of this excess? 594.50 nm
